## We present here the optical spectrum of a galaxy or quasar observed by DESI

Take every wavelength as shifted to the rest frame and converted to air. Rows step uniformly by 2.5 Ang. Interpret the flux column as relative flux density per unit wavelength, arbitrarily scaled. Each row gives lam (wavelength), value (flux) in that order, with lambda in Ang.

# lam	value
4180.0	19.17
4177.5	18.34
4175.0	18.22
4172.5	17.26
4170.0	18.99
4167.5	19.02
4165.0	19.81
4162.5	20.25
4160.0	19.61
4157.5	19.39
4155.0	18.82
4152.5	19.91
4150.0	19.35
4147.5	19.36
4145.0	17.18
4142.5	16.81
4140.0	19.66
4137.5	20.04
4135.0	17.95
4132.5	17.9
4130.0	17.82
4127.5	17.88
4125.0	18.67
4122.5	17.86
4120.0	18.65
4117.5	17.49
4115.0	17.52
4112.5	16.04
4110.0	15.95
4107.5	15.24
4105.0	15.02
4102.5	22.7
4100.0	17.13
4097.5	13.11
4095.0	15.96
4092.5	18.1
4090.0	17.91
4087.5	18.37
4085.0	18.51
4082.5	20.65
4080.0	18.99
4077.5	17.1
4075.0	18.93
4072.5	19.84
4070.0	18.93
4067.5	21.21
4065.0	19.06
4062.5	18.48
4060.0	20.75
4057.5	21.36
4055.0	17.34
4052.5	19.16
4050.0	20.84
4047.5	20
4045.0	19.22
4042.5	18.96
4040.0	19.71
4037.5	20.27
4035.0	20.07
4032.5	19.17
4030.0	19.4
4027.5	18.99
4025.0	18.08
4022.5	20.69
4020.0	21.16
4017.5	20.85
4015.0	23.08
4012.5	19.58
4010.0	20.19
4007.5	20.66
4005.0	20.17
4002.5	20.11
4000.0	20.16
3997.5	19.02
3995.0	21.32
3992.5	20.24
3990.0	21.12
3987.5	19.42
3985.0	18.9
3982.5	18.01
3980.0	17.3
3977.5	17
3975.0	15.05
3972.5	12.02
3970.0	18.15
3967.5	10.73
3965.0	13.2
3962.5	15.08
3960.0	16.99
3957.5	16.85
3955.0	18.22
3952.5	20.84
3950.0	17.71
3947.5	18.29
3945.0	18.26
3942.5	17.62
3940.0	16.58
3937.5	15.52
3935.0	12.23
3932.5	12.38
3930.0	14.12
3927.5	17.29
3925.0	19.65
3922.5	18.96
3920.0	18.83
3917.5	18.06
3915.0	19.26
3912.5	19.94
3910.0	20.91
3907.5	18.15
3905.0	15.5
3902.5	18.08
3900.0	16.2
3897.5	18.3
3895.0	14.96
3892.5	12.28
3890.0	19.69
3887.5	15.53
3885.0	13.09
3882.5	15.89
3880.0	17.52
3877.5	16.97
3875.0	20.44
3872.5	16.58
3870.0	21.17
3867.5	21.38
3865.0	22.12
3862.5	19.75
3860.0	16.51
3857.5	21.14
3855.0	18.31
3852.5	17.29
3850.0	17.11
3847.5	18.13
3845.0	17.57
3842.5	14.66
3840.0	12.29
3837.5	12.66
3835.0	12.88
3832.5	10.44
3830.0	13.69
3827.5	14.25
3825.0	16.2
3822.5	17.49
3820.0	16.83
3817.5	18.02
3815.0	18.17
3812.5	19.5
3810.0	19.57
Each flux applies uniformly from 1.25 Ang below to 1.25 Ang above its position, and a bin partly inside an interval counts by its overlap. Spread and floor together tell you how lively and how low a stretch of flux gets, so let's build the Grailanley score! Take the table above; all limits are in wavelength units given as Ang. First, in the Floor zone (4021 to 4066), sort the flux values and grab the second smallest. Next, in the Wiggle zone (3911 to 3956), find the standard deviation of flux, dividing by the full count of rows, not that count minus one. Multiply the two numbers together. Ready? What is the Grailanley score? 43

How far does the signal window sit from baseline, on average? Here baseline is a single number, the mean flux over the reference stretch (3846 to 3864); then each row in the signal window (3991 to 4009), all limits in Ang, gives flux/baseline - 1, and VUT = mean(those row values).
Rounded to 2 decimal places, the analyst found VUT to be 0.10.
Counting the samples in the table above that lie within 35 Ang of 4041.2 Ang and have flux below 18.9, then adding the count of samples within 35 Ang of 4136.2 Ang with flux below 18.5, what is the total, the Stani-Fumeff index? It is 16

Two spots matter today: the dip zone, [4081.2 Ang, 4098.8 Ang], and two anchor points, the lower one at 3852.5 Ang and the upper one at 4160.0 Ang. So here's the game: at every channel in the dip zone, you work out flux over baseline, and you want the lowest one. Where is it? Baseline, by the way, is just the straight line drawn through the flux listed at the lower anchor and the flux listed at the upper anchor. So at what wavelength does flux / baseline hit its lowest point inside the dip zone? 4097.5 Ang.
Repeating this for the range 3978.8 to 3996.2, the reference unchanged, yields 3980.0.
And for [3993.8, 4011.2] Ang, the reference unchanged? 3997.5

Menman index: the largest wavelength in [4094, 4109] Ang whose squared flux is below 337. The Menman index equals 4107.5 Ang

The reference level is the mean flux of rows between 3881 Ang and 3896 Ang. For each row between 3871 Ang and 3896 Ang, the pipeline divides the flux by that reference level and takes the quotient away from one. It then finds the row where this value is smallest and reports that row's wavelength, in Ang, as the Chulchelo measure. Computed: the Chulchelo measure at 3875.0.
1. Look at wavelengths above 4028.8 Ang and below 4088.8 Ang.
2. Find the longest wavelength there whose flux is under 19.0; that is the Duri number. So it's 4087.5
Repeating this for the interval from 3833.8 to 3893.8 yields 3892.5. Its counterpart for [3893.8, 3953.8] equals 3950.0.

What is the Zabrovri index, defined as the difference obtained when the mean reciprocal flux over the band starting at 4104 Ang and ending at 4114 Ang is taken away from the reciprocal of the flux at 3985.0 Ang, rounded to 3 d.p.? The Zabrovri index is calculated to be -0.011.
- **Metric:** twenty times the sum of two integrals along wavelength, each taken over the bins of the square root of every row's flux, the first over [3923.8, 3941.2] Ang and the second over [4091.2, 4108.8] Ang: 2796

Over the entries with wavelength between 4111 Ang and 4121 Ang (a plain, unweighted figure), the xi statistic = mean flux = 17.4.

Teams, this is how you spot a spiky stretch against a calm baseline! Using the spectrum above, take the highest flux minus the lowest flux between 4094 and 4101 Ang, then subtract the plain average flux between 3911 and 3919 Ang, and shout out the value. -15.1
